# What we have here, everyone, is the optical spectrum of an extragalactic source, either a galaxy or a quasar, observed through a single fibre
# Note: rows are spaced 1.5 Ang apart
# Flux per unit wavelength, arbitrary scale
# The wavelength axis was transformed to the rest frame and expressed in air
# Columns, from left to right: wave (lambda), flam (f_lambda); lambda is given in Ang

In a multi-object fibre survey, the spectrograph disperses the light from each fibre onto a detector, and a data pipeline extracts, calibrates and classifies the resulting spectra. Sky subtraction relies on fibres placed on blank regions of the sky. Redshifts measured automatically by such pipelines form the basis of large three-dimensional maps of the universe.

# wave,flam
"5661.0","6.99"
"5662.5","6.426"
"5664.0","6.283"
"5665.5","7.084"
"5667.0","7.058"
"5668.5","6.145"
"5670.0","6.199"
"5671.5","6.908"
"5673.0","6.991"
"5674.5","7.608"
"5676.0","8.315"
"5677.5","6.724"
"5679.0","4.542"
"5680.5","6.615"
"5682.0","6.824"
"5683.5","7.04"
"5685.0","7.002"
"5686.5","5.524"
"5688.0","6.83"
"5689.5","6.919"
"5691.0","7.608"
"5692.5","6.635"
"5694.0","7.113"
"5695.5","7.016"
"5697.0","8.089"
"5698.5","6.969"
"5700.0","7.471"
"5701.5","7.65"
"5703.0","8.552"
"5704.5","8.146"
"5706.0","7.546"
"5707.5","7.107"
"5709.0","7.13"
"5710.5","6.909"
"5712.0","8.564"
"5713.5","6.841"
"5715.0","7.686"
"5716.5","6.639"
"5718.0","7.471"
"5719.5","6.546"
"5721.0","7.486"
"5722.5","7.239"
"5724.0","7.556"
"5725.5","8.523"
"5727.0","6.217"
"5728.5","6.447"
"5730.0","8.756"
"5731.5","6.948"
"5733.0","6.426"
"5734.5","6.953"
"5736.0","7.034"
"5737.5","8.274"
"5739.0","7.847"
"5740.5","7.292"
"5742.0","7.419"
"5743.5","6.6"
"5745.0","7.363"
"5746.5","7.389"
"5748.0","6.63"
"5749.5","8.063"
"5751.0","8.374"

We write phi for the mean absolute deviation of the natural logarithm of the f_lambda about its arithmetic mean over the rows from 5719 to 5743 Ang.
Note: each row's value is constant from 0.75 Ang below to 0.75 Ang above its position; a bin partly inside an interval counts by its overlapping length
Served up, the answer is 0.08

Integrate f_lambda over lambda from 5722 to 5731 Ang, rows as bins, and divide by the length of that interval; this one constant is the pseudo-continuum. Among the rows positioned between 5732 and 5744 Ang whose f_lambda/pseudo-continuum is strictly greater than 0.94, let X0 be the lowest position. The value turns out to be 5736.0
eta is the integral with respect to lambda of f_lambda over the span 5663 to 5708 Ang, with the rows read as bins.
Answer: 316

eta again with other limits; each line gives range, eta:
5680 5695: 102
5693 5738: 332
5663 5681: 121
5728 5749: 152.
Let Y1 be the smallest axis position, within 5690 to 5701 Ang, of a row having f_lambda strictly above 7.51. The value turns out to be 5691.0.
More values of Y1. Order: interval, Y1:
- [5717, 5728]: 5724.0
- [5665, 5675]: 5674.5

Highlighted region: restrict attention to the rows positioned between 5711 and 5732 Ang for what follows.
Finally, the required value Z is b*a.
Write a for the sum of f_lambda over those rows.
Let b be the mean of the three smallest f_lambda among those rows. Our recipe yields 659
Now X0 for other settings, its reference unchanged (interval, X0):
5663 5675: 5665.5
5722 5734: 5722.5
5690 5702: 5691.0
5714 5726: 5715.0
